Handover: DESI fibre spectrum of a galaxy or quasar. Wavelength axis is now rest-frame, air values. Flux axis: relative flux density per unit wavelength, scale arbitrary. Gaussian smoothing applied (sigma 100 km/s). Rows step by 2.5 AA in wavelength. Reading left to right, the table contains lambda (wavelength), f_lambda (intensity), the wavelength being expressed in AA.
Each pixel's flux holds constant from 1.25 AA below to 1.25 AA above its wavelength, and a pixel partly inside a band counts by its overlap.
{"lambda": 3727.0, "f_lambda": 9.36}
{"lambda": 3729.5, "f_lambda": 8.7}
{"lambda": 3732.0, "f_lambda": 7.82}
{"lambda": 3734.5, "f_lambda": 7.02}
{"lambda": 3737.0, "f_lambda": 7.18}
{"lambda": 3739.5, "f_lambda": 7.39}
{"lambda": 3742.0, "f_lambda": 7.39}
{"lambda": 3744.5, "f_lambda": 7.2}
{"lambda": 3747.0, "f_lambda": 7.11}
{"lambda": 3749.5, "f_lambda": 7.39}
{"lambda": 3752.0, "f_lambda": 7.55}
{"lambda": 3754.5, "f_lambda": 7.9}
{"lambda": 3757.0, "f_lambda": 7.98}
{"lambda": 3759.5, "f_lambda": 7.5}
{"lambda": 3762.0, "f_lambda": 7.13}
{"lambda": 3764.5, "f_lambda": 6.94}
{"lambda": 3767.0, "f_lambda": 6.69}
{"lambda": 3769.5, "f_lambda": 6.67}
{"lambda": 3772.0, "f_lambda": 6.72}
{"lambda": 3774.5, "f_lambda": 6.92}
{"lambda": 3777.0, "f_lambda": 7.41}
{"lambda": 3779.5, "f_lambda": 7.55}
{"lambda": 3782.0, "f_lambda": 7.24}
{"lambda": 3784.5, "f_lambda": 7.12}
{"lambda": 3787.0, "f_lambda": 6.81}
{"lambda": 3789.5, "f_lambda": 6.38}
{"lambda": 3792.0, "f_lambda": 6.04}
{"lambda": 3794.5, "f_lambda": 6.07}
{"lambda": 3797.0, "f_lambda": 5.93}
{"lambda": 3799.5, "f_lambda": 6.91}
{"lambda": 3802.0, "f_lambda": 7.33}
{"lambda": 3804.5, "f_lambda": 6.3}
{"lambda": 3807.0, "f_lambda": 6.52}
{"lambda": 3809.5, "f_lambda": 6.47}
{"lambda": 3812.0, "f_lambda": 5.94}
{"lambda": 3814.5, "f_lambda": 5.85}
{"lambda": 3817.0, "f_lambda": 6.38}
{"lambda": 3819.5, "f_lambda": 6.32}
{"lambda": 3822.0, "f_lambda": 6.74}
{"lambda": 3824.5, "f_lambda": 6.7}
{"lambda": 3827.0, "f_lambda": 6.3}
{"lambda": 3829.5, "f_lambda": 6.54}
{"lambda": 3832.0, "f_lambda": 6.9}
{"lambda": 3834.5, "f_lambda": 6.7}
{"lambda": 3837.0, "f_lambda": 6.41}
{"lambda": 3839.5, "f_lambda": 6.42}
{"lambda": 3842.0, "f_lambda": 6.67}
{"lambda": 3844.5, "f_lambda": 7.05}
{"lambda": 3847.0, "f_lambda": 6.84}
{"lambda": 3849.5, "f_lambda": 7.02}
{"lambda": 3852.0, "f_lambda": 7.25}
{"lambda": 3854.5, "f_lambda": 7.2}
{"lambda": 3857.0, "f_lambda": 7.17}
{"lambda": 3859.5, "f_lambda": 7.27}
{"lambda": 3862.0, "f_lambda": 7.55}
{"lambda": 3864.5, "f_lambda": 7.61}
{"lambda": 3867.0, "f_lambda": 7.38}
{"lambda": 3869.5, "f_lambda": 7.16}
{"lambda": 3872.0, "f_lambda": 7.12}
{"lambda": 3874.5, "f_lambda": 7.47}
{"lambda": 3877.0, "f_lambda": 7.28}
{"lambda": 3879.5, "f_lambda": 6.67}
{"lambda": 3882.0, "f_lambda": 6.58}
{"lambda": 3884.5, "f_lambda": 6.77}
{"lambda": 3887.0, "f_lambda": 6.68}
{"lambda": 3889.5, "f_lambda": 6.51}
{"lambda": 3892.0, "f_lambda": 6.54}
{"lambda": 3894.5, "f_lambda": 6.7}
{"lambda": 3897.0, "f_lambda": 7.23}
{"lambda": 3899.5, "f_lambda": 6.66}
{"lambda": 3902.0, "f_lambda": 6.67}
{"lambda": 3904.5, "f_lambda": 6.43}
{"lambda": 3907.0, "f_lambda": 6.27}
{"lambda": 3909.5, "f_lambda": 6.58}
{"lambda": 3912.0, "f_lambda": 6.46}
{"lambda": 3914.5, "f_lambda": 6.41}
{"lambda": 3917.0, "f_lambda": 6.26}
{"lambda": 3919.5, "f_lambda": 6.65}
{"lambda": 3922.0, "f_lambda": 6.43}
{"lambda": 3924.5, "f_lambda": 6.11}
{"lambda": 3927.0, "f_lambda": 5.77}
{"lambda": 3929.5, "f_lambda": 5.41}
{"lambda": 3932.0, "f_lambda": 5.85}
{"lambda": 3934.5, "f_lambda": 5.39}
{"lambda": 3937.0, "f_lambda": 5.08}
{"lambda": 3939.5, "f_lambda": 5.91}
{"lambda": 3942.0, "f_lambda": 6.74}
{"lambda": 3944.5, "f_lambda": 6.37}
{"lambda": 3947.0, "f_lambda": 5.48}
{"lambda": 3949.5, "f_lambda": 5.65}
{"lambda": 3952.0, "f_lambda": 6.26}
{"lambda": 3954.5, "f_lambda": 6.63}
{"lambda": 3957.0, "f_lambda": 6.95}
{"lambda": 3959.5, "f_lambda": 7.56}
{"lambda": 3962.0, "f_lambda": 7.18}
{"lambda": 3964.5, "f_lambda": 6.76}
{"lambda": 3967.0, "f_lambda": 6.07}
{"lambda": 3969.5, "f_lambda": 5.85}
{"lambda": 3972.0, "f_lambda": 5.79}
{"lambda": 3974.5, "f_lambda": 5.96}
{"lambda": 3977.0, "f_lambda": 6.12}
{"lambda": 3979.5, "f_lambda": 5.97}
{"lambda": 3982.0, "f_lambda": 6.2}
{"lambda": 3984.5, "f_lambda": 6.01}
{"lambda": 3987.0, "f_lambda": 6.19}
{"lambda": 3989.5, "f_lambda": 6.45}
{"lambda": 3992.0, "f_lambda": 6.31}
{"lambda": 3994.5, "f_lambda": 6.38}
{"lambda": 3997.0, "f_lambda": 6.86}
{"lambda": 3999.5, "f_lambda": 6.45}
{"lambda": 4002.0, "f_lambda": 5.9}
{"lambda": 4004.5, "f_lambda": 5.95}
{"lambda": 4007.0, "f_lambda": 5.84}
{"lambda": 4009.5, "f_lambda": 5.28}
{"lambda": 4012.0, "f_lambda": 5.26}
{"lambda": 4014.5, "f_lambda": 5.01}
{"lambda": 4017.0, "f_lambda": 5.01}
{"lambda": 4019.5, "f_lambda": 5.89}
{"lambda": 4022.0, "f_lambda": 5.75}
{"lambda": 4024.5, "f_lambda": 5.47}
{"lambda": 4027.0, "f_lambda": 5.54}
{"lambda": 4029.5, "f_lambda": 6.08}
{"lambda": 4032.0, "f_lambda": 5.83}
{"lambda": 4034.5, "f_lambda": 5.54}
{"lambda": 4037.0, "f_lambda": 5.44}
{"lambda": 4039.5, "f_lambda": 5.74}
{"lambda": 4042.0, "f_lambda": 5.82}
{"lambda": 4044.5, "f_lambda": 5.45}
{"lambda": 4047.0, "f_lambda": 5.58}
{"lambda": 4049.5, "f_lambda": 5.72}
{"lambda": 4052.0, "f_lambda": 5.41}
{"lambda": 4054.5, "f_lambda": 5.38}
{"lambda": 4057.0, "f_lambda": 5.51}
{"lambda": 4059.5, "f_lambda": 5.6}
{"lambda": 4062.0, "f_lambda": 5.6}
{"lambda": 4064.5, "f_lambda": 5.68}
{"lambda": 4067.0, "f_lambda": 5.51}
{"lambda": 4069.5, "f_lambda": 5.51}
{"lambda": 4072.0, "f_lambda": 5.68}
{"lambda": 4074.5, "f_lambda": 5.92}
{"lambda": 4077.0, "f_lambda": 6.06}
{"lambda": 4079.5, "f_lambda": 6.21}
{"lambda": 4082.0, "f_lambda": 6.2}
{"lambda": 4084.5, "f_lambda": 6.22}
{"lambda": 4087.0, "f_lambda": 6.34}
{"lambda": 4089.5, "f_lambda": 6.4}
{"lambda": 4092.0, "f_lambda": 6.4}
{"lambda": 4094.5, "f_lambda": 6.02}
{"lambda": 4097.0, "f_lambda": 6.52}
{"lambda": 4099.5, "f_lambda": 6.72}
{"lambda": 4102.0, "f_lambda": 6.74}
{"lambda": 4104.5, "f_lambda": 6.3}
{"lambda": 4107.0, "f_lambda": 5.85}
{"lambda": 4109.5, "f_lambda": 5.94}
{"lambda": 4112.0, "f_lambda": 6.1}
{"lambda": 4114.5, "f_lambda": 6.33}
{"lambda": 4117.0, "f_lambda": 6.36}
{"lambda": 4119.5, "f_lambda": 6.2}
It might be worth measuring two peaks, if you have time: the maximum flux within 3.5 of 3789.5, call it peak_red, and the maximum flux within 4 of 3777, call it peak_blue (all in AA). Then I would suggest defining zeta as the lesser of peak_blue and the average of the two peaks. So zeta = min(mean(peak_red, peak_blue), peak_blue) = 7.18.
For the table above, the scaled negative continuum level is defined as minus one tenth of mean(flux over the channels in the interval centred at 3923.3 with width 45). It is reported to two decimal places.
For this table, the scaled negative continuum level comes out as -0.62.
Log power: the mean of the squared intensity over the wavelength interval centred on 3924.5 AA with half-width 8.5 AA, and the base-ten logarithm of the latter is 1.57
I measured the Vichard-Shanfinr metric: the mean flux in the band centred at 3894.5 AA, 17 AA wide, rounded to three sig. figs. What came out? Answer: 6.71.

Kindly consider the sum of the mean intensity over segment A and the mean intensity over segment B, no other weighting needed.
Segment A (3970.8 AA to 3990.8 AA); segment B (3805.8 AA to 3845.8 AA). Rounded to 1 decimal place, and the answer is 12.6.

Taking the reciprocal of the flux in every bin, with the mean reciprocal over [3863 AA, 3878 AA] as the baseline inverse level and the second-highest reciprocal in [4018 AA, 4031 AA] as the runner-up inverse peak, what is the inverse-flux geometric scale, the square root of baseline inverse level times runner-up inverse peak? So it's 0.157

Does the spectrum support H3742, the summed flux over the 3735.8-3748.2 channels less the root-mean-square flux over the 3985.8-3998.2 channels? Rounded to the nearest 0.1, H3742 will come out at 29.8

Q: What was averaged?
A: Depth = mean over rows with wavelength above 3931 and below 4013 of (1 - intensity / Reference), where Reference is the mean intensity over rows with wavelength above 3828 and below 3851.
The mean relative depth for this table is 0.087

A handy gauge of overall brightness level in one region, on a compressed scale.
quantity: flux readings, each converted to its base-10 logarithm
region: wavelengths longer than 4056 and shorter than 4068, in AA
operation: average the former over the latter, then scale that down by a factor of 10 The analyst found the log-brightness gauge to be 0.075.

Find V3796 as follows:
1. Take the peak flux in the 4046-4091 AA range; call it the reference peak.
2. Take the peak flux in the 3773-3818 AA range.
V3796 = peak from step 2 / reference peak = 1.18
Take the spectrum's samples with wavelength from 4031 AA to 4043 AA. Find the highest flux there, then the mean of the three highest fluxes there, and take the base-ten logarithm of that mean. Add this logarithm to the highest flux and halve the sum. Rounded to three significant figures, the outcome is 3.30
